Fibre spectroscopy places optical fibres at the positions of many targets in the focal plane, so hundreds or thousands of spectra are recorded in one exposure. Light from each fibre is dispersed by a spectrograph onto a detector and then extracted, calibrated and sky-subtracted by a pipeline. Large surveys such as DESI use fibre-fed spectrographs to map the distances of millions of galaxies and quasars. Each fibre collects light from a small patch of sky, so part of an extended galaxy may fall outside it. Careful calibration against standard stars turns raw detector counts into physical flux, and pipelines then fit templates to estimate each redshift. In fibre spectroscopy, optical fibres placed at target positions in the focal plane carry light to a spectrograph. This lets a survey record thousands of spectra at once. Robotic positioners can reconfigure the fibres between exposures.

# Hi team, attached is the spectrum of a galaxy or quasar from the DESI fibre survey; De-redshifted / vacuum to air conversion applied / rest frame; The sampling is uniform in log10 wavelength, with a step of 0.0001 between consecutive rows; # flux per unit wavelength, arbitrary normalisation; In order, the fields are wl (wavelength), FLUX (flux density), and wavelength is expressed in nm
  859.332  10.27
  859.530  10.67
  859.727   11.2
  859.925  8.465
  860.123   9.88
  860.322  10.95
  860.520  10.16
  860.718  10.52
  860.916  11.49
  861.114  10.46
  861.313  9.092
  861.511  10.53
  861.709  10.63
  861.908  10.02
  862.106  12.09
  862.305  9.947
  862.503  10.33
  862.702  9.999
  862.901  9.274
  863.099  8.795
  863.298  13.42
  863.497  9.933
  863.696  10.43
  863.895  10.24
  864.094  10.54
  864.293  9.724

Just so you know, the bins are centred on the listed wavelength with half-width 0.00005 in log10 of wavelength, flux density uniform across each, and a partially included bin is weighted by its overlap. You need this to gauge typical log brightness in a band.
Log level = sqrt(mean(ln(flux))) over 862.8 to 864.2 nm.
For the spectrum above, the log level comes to 1.53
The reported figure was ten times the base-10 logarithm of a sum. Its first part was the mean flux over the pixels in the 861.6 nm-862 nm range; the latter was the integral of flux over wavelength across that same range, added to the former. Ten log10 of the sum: 11.6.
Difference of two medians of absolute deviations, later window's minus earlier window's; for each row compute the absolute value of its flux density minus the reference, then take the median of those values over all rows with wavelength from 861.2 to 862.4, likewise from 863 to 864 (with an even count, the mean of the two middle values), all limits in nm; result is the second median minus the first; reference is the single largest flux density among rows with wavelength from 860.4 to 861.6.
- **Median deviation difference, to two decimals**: 0.34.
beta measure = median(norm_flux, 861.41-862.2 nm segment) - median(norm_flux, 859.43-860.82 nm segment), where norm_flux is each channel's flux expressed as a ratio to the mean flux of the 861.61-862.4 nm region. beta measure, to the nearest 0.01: 0.01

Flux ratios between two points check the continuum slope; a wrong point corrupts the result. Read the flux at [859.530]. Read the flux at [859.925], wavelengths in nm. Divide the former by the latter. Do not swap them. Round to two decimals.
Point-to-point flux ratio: 1.26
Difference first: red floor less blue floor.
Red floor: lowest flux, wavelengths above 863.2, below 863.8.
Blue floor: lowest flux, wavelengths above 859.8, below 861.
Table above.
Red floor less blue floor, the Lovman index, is 1.5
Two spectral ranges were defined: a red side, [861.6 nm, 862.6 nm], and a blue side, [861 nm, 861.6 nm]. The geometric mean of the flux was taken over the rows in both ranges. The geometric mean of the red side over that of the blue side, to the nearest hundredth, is 1.06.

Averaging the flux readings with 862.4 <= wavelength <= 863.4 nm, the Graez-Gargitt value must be 10.36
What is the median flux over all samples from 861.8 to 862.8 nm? 10.0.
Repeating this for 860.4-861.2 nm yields 10.5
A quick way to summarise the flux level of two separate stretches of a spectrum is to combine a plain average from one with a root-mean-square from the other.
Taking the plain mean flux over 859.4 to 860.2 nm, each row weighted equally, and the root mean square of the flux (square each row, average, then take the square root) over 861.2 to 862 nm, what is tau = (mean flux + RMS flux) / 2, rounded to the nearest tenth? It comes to 10.1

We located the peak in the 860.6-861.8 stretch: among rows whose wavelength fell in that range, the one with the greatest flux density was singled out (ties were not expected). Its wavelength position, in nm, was 860.916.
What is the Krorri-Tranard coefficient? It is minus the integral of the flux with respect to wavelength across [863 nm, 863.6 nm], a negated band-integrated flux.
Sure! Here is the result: -6.4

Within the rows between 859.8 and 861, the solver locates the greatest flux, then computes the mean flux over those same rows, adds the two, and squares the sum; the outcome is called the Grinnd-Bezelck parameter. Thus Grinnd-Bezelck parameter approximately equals 472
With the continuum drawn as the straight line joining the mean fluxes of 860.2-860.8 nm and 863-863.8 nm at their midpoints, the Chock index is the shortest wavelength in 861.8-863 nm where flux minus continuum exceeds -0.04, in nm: 862.106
